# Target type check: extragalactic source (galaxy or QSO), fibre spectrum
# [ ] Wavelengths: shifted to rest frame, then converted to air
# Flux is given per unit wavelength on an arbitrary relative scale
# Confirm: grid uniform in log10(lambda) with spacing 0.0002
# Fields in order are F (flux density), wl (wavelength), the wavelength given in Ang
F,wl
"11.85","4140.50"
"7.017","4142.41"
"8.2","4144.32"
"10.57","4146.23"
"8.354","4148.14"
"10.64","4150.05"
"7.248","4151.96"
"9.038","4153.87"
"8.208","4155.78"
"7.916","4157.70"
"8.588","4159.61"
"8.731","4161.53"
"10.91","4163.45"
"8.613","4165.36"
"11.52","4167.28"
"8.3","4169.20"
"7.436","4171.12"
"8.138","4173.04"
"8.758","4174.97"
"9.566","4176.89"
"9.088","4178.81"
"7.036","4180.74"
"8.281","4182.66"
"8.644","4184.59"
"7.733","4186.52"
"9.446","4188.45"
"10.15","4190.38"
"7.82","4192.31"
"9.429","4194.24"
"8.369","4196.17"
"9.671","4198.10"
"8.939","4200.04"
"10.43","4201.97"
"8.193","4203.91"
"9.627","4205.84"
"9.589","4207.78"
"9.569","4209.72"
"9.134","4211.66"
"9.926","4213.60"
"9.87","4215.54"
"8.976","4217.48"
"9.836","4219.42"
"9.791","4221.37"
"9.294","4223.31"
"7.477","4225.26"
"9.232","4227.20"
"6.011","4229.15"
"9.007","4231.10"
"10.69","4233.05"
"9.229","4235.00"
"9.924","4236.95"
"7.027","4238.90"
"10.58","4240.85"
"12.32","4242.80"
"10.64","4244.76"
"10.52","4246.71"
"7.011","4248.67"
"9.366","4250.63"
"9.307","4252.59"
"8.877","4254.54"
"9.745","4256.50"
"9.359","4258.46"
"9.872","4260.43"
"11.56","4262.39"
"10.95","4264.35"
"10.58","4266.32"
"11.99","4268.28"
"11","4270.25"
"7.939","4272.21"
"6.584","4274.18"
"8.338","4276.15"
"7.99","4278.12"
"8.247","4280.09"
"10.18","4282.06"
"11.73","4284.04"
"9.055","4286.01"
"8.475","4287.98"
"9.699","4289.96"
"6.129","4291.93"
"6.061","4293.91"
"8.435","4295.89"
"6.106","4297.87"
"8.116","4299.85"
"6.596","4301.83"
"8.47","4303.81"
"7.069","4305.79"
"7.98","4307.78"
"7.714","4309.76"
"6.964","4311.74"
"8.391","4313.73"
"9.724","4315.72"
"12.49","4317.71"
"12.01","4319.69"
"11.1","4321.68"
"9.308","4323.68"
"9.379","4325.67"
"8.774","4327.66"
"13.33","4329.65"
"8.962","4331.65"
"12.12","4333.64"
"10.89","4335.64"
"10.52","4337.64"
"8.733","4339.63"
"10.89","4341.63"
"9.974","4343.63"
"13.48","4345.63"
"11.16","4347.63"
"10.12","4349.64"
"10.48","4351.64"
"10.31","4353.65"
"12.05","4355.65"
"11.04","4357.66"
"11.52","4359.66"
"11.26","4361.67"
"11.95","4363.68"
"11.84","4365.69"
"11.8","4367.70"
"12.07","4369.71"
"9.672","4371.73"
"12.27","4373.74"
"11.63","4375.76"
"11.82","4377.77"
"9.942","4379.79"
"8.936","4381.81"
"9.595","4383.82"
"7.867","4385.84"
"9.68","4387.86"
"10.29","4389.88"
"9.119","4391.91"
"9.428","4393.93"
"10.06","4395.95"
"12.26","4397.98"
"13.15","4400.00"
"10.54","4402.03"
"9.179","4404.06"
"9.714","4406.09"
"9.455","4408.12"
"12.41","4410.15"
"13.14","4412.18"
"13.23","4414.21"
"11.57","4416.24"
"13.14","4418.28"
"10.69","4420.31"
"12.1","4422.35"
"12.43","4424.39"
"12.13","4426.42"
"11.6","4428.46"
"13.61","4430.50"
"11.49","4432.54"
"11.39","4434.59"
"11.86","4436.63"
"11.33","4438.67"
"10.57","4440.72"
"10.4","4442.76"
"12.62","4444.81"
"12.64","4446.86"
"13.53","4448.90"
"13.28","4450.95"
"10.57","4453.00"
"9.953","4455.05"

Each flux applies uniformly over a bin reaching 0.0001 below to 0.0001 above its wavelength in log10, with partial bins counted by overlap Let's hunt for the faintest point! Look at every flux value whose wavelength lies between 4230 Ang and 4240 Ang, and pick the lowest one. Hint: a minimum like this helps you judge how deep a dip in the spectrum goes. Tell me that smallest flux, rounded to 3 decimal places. 7.027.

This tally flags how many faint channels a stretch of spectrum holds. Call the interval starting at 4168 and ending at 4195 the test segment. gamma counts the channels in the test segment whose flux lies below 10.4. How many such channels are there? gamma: 14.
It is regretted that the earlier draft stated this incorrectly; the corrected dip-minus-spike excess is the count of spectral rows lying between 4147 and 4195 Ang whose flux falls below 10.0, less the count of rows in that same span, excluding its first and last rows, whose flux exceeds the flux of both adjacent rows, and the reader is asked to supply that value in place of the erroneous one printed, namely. 14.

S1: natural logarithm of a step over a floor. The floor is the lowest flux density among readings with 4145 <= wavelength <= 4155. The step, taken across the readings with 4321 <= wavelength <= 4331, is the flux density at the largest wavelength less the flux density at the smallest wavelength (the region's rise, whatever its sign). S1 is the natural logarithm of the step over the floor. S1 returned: -1.2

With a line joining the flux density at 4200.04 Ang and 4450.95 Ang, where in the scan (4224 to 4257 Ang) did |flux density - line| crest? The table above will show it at 4229.15 Ang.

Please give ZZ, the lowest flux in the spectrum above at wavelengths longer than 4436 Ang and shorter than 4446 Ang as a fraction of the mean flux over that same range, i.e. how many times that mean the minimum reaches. 0.916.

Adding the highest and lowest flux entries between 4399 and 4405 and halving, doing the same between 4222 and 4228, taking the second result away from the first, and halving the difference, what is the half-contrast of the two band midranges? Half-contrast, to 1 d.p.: 1.4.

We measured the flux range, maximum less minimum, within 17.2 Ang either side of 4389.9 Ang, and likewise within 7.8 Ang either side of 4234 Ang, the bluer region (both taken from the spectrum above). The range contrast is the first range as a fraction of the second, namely 1.13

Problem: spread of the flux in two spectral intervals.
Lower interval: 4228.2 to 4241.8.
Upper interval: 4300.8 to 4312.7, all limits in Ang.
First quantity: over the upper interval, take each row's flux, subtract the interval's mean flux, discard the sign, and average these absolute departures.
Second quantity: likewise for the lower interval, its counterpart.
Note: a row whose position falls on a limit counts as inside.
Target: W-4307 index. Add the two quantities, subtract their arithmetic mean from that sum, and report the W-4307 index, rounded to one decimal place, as 1.0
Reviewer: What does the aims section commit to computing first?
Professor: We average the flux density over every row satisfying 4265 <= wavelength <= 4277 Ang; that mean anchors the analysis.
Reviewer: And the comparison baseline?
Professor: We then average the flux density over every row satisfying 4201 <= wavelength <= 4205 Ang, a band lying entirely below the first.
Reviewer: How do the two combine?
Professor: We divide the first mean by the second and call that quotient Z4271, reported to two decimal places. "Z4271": 1.01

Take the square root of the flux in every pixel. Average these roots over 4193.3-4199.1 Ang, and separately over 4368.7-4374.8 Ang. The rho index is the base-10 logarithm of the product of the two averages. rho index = 1.01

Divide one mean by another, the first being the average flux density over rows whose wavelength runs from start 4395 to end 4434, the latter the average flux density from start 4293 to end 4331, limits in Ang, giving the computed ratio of 1.32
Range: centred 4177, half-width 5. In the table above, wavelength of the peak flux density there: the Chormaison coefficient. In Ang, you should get 4176.89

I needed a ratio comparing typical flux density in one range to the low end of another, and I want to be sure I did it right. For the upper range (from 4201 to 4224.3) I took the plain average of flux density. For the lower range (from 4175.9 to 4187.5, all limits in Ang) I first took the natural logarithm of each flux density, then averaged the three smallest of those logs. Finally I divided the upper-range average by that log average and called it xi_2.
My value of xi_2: 4.7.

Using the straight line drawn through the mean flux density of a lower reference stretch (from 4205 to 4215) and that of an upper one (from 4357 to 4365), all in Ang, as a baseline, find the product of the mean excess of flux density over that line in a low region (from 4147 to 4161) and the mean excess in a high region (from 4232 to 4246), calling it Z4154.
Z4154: 0.0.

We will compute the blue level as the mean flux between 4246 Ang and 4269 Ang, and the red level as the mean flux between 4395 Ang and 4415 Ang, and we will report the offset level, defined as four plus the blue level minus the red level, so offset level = 2.6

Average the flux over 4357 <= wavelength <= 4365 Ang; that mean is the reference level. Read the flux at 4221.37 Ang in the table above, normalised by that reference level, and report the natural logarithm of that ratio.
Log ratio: -0.16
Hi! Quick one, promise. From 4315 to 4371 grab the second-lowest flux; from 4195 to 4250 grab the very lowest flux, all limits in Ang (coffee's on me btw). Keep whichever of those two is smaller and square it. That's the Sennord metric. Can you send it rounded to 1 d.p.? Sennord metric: 36.1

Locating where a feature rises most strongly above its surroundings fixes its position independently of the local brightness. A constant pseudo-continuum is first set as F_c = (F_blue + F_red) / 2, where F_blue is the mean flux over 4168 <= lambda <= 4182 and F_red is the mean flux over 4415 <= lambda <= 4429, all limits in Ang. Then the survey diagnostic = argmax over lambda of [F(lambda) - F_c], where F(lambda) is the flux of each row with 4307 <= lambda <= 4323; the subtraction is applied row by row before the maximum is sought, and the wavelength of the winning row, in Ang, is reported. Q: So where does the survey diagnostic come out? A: 4317.71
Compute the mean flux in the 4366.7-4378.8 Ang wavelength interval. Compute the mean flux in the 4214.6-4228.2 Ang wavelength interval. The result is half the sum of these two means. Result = 10.4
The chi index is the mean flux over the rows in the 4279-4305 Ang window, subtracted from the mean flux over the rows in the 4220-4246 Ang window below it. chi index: 1.1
